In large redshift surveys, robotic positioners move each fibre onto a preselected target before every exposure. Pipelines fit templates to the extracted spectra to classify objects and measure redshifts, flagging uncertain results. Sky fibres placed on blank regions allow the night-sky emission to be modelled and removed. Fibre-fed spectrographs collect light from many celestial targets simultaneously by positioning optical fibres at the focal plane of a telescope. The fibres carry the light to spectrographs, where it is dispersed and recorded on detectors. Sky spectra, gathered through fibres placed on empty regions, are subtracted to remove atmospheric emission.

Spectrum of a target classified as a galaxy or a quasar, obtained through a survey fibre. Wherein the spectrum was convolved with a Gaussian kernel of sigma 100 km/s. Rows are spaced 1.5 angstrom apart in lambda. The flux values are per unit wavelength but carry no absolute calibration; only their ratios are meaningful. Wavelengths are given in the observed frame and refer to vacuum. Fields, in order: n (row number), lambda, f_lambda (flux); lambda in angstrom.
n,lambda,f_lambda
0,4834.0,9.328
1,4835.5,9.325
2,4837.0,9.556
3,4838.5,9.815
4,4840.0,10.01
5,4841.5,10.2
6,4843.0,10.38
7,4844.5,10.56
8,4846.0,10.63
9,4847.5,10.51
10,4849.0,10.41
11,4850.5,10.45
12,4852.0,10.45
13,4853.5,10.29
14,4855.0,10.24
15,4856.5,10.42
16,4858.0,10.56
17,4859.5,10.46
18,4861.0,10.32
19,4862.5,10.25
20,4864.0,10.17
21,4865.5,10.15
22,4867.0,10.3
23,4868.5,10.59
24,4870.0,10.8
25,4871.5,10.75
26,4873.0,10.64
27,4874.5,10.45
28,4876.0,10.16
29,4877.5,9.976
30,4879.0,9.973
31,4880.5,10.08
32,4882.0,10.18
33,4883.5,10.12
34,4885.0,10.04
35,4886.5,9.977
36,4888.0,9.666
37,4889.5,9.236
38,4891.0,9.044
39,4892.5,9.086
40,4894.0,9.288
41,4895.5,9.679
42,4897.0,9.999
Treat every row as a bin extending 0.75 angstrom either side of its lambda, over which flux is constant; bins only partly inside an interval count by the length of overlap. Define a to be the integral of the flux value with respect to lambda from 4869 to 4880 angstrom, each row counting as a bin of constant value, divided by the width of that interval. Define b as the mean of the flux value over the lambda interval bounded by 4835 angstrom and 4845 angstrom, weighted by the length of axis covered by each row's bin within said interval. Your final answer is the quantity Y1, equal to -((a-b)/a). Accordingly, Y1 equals -0.04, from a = 10.4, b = 10.0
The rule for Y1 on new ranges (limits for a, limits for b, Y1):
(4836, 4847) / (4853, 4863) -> 0.02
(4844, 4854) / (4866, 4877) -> 0.00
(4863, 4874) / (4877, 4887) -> -0.04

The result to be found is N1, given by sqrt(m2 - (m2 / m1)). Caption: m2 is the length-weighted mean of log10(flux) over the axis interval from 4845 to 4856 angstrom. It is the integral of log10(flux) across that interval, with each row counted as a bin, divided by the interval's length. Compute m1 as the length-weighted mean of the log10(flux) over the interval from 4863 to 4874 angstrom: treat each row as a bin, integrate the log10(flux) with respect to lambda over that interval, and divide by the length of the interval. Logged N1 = 0.142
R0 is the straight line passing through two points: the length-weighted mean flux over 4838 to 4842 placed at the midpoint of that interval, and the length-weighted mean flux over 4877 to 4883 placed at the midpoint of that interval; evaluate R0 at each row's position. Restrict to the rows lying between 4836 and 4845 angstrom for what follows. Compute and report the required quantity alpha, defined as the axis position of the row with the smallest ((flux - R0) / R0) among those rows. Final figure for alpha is 4837.0 angstrom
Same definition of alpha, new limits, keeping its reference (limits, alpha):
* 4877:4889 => 4888.0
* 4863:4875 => 4865.5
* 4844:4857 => 4855.0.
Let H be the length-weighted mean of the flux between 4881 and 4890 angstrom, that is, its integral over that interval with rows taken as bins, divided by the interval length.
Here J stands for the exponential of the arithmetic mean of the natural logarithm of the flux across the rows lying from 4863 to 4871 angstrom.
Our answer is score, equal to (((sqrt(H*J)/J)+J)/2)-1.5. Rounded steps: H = 9.9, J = 10.4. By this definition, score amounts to 4.19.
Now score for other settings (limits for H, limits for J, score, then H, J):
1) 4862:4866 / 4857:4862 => 4.22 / 10.2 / 10.4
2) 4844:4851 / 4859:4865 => 4.15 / 10.5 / 10.3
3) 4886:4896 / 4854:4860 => 4.18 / 9.4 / 10.4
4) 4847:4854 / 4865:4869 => 4.17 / 10.4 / 10.3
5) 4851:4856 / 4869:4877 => 4.27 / 10.3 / 10.6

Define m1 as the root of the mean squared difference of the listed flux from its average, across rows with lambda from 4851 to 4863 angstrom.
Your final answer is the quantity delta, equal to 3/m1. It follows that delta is 28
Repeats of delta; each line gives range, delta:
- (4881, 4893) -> 7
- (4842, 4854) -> 30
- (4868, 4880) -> 10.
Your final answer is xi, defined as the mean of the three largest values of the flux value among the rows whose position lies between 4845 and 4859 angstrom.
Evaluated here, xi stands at 10.6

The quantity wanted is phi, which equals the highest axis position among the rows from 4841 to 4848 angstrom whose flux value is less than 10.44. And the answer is 4843.0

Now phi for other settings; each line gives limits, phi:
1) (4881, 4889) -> 4888.0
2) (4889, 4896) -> 4895.5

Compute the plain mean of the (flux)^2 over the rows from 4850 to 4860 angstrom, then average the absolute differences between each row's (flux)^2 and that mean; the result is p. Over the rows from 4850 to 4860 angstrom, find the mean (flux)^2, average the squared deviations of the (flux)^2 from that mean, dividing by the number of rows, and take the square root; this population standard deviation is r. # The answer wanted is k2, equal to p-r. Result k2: -0.38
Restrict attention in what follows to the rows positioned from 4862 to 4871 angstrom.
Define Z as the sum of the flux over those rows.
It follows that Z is 62.3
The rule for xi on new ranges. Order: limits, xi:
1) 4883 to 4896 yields 10.0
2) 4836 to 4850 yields 10.6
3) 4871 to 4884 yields 10.6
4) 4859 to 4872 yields 10.7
